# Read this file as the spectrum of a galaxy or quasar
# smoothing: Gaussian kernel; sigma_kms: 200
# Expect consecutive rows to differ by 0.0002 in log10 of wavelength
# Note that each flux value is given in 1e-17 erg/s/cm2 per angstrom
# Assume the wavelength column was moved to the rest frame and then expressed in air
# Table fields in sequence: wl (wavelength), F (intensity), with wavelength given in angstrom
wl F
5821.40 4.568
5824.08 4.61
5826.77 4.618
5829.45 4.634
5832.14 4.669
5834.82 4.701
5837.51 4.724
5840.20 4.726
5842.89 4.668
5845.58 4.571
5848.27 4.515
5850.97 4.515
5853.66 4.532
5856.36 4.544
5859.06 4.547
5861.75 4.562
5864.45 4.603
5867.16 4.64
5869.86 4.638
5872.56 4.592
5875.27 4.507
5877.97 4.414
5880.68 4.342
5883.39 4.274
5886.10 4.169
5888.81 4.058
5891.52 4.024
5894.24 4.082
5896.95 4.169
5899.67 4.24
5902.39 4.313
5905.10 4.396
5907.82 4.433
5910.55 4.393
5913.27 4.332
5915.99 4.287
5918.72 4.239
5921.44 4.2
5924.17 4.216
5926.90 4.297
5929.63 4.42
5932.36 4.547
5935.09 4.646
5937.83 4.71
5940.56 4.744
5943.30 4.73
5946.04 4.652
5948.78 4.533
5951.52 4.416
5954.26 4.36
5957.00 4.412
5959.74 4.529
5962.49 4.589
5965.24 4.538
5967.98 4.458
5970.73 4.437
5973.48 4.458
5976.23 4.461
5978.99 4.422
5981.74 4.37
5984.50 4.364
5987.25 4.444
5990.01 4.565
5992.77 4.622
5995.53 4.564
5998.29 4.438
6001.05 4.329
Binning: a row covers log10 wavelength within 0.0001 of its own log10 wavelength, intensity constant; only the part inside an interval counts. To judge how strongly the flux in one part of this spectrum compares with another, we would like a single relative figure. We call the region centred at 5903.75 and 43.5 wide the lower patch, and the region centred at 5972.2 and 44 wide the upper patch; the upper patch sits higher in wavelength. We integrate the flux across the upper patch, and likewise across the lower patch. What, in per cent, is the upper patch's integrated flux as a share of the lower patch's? 107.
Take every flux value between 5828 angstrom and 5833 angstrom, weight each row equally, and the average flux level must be 4.65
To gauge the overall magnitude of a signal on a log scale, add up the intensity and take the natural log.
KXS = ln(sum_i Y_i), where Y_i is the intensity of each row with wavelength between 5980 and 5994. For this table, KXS 3.11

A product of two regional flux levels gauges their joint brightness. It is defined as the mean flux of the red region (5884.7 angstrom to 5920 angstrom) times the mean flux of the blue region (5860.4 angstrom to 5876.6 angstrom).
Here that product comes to 19.5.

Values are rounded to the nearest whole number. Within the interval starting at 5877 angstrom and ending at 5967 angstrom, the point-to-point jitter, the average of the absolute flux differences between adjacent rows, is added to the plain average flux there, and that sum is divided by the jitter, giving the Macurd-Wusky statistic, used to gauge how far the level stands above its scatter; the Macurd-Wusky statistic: 64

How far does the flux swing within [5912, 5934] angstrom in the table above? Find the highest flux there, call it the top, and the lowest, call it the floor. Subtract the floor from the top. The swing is 0.35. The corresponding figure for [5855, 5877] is 0.13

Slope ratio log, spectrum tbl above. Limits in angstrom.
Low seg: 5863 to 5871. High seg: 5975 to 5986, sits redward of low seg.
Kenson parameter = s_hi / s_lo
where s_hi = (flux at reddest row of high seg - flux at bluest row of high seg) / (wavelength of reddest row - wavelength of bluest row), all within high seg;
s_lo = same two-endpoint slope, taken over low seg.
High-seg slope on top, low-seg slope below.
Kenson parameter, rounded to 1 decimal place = -1.8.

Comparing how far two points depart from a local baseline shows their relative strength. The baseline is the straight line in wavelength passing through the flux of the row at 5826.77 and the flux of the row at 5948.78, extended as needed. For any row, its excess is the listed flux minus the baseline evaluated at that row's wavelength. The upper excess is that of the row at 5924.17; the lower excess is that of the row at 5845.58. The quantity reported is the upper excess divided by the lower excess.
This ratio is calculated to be 10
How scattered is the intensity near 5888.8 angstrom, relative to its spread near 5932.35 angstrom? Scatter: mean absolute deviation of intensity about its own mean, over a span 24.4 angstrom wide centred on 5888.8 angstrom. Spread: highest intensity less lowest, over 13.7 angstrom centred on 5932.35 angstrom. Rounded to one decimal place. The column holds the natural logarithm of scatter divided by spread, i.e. -1.3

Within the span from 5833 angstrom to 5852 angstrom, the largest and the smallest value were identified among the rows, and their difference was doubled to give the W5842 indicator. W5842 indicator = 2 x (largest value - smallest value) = 0.42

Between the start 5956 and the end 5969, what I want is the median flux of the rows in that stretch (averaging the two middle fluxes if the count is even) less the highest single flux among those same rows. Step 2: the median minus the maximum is -0.06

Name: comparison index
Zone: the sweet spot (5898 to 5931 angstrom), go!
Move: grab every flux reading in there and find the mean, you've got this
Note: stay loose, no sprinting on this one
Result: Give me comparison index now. 4.31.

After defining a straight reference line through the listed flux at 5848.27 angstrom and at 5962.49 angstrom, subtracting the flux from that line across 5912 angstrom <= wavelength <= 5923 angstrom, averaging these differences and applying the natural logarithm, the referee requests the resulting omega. -1.2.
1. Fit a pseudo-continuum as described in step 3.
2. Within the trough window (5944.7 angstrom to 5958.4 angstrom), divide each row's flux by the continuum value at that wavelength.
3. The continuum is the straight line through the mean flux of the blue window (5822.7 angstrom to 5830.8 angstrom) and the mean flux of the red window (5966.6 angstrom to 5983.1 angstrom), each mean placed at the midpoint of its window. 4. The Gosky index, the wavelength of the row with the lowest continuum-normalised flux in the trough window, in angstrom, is 5954.26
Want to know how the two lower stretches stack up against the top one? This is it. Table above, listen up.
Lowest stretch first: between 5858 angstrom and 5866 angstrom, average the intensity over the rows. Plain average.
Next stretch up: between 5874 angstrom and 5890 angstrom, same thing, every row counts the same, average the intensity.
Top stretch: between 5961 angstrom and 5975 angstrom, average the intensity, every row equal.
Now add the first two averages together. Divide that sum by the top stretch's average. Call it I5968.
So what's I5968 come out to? 1.97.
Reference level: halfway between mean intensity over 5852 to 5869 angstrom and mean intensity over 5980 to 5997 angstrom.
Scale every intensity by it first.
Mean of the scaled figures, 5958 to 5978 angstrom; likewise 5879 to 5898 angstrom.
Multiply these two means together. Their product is 0.911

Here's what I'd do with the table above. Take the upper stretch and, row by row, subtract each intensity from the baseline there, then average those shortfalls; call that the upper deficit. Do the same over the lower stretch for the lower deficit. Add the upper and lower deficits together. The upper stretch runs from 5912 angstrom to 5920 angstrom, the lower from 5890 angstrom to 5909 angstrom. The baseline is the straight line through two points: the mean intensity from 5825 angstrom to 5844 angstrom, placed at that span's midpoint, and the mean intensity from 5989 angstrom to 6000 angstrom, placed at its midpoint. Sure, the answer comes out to 0.71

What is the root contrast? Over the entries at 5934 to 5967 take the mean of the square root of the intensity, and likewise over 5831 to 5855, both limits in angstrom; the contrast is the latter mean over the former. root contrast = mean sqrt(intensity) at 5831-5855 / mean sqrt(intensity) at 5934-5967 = 1.01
